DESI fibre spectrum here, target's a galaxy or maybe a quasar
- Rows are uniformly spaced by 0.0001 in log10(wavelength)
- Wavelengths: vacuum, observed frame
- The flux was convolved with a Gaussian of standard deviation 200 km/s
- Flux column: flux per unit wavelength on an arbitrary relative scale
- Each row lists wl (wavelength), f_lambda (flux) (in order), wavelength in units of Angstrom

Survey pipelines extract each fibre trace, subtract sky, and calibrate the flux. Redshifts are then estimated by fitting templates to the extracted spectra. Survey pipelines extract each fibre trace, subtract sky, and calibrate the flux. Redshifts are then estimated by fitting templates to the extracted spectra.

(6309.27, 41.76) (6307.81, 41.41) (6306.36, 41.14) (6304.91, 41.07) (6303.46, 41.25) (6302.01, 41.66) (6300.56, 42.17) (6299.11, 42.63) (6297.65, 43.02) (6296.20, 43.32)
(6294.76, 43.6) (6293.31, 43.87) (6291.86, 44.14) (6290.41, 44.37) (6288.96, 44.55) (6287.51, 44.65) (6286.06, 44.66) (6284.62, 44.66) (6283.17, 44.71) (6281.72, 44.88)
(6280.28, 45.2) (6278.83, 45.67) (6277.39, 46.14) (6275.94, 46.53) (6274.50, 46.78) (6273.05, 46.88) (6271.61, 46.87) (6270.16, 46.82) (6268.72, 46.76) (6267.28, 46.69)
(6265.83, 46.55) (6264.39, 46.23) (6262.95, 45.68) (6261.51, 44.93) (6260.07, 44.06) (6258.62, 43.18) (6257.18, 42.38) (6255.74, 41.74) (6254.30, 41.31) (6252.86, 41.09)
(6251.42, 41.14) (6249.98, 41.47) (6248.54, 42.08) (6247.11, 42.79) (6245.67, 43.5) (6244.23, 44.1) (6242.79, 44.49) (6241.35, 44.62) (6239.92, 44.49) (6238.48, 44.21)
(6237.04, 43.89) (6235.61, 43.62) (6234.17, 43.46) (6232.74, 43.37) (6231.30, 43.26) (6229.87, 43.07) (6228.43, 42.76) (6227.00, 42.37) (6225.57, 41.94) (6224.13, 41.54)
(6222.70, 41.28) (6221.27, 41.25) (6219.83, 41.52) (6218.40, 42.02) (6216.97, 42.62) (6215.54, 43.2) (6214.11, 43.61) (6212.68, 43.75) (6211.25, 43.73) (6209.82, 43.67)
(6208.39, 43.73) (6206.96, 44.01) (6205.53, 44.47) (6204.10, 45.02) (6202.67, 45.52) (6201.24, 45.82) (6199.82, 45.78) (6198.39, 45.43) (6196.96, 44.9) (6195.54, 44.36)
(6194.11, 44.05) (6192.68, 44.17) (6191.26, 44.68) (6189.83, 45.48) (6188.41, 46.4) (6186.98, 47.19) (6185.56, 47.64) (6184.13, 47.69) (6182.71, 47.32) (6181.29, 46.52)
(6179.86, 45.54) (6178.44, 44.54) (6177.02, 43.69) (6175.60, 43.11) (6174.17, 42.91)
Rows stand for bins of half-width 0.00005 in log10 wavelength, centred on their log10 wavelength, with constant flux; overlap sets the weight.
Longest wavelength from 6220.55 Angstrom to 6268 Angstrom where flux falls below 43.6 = 6258.62 Angstrom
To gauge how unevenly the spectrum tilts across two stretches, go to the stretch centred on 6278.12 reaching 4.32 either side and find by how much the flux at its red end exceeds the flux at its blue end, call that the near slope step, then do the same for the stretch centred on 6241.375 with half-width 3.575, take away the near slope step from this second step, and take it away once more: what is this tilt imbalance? 3.7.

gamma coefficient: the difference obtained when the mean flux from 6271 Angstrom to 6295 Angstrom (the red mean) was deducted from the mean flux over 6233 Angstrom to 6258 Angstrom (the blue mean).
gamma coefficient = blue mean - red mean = -2.22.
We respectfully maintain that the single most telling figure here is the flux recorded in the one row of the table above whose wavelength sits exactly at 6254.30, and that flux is 41.31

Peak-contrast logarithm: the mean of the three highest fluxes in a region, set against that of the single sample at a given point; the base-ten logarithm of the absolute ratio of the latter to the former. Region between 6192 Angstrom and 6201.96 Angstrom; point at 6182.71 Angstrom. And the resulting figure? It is 0.0154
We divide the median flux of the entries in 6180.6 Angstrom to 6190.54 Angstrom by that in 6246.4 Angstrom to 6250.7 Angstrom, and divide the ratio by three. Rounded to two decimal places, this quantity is 0.37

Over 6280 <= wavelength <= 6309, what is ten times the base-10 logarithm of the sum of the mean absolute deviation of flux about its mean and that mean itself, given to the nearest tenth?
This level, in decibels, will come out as 16.5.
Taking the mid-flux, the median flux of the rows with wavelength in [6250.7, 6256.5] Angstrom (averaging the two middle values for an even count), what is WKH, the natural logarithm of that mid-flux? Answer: 3.72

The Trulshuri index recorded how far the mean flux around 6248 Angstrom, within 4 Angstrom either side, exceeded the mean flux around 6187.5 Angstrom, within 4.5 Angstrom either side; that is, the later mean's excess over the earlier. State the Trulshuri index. -4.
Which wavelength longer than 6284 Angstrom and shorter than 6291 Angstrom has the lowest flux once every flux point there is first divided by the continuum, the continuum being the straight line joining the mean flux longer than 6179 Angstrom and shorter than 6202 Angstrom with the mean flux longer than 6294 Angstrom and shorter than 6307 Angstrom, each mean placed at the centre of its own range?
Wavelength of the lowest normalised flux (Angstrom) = 6290.41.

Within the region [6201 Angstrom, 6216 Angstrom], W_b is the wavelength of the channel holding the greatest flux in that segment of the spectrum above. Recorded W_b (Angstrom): 6201.24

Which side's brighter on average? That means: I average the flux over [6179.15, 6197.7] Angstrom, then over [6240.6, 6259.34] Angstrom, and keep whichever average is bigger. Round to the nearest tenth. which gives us 45.8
